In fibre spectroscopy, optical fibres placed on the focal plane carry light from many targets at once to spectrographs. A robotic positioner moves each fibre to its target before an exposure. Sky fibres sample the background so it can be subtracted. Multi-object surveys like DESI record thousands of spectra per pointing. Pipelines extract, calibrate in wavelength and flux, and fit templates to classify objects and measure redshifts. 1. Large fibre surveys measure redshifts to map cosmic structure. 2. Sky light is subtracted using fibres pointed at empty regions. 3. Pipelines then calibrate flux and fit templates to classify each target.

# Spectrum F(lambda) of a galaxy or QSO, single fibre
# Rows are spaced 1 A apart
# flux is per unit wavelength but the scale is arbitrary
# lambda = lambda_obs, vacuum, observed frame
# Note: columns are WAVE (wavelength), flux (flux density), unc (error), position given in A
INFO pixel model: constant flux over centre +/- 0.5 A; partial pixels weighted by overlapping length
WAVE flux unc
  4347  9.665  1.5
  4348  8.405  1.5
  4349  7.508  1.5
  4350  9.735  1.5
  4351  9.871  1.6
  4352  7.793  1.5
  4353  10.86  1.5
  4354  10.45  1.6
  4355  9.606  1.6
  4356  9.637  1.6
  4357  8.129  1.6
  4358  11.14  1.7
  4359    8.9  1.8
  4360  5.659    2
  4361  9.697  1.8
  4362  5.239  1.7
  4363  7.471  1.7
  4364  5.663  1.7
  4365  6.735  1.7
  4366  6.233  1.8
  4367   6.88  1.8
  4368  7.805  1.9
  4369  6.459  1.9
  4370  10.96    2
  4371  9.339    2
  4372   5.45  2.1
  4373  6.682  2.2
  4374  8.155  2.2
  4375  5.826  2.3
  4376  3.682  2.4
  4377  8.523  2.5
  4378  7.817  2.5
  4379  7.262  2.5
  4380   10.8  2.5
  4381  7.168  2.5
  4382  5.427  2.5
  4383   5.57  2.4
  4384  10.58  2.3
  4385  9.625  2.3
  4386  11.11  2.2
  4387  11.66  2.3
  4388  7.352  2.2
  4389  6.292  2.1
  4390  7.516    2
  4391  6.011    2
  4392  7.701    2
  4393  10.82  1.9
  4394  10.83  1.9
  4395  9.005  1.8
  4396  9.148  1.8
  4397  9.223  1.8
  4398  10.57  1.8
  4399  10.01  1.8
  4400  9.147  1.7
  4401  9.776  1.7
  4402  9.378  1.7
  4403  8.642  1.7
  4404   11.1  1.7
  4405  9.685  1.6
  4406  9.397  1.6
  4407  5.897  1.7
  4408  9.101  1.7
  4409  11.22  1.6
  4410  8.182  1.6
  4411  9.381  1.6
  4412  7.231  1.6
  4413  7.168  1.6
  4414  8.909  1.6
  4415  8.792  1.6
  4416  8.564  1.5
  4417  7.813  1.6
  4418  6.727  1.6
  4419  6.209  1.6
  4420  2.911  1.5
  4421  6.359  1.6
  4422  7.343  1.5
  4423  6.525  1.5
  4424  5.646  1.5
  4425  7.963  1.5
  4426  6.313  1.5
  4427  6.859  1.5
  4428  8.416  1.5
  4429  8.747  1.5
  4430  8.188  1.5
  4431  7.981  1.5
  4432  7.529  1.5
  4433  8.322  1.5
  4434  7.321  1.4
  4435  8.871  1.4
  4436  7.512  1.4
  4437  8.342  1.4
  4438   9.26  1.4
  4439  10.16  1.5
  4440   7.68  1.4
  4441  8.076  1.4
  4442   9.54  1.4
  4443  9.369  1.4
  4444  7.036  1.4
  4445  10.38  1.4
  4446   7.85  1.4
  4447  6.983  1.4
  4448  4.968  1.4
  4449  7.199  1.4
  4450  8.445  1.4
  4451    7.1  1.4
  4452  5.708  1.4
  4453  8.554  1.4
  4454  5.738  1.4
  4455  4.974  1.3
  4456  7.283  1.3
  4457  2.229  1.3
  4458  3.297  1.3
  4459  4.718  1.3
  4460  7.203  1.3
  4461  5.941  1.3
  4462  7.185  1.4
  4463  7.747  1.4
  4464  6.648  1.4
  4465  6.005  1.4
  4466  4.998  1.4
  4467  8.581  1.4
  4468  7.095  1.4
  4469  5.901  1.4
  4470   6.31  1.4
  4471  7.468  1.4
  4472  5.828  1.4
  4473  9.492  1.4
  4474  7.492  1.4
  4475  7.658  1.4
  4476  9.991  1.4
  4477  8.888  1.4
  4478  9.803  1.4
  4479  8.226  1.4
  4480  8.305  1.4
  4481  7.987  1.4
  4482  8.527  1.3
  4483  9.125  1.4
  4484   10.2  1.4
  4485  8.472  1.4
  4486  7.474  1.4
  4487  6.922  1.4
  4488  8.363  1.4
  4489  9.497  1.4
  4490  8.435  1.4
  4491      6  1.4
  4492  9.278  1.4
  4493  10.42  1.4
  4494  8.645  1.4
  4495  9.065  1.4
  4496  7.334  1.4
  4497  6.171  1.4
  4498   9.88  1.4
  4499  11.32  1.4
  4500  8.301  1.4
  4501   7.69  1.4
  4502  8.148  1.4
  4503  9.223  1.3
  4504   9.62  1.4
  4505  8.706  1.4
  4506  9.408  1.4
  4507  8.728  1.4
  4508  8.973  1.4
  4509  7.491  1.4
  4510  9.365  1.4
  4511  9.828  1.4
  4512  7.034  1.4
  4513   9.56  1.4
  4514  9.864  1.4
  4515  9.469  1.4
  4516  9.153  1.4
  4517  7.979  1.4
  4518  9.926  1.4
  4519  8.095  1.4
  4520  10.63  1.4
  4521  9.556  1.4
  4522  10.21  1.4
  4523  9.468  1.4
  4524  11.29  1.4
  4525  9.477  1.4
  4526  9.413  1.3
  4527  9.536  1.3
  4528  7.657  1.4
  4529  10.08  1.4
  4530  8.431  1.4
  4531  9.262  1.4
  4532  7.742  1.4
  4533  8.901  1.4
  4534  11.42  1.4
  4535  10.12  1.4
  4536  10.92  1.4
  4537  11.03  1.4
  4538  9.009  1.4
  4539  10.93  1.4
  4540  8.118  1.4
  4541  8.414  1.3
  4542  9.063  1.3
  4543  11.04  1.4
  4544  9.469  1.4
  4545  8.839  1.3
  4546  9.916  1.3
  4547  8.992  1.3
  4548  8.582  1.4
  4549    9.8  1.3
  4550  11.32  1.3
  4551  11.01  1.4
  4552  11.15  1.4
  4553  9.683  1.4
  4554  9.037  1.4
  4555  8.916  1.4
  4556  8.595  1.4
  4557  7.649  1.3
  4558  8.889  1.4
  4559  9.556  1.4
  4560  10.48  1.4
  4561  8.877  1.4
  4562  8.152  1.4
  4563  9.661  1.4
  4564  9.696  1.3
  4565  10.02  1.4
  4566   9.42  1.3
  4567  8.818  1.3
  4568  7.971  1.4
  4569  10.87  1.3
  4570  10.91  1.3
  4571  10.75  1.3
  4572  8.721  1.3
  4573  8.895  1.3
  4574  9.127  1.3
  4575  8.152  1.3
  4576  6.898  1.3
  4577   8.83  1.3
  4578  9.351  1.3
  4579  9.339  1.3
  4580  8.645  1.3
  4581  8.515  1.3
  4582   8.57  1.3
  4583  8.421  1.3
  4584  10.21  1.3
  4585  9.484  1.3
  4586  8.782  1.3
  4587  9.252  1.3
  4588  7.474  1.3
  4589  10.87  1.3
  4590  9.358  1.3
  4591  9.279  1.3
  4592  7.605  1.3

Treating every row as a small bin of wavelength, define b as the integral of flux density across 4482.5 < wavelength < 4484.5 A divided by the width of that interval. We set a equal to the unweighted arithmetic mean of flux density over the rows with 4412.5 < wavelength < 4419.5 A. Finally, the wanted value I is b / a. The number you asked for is 1.25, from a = 7.7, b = 9.7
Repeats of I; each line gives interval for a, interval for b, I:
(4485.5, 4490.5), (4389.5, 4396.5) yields 1.07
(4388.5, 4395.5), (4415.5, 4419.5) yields 0.88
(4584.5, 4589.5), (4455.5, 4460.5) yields 0.54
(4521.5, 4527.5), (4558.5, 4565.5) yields 0.96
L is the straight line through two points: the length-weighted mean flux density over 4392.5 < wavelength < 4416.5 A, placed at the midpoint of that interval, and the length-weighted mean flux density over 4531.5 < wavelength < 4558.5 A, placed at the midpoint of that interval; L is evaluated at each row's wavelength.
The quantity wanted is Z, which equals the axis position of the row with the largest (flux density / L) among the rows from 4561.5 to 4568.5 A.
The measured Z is 4565 A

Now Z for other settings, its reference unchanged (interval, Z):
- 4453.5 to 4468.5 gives 4467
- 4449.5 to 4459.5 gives 4453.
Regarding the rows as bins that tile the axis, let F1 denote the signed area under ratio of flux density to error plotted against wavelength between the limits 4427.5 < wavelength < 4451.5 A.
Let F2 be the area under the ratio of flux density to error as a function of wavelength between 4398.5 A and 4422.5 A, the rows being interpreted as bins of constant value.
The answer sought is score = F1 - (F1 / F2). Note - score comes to 136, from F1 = 137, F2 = 122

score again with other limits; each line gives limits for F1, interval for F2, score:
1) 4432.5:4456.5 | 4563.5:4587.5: 132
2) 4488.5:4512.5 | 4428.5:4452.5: 148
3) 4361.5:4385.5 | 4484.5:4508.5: 82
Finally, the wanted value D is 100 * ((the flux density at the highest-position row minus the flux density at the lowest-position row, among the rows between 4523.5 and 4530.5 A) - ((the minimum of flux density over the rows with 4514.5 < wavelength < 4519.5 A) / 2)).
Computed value -685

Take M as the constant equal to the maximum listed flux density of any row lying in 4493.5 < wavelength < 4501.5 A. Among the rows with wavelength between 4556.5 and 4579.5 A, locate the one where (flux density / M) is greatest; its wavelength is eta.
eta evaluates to 4570 A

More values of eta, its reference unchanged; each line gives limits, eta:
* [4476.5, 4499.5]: 4499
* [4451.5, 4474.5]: 4473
